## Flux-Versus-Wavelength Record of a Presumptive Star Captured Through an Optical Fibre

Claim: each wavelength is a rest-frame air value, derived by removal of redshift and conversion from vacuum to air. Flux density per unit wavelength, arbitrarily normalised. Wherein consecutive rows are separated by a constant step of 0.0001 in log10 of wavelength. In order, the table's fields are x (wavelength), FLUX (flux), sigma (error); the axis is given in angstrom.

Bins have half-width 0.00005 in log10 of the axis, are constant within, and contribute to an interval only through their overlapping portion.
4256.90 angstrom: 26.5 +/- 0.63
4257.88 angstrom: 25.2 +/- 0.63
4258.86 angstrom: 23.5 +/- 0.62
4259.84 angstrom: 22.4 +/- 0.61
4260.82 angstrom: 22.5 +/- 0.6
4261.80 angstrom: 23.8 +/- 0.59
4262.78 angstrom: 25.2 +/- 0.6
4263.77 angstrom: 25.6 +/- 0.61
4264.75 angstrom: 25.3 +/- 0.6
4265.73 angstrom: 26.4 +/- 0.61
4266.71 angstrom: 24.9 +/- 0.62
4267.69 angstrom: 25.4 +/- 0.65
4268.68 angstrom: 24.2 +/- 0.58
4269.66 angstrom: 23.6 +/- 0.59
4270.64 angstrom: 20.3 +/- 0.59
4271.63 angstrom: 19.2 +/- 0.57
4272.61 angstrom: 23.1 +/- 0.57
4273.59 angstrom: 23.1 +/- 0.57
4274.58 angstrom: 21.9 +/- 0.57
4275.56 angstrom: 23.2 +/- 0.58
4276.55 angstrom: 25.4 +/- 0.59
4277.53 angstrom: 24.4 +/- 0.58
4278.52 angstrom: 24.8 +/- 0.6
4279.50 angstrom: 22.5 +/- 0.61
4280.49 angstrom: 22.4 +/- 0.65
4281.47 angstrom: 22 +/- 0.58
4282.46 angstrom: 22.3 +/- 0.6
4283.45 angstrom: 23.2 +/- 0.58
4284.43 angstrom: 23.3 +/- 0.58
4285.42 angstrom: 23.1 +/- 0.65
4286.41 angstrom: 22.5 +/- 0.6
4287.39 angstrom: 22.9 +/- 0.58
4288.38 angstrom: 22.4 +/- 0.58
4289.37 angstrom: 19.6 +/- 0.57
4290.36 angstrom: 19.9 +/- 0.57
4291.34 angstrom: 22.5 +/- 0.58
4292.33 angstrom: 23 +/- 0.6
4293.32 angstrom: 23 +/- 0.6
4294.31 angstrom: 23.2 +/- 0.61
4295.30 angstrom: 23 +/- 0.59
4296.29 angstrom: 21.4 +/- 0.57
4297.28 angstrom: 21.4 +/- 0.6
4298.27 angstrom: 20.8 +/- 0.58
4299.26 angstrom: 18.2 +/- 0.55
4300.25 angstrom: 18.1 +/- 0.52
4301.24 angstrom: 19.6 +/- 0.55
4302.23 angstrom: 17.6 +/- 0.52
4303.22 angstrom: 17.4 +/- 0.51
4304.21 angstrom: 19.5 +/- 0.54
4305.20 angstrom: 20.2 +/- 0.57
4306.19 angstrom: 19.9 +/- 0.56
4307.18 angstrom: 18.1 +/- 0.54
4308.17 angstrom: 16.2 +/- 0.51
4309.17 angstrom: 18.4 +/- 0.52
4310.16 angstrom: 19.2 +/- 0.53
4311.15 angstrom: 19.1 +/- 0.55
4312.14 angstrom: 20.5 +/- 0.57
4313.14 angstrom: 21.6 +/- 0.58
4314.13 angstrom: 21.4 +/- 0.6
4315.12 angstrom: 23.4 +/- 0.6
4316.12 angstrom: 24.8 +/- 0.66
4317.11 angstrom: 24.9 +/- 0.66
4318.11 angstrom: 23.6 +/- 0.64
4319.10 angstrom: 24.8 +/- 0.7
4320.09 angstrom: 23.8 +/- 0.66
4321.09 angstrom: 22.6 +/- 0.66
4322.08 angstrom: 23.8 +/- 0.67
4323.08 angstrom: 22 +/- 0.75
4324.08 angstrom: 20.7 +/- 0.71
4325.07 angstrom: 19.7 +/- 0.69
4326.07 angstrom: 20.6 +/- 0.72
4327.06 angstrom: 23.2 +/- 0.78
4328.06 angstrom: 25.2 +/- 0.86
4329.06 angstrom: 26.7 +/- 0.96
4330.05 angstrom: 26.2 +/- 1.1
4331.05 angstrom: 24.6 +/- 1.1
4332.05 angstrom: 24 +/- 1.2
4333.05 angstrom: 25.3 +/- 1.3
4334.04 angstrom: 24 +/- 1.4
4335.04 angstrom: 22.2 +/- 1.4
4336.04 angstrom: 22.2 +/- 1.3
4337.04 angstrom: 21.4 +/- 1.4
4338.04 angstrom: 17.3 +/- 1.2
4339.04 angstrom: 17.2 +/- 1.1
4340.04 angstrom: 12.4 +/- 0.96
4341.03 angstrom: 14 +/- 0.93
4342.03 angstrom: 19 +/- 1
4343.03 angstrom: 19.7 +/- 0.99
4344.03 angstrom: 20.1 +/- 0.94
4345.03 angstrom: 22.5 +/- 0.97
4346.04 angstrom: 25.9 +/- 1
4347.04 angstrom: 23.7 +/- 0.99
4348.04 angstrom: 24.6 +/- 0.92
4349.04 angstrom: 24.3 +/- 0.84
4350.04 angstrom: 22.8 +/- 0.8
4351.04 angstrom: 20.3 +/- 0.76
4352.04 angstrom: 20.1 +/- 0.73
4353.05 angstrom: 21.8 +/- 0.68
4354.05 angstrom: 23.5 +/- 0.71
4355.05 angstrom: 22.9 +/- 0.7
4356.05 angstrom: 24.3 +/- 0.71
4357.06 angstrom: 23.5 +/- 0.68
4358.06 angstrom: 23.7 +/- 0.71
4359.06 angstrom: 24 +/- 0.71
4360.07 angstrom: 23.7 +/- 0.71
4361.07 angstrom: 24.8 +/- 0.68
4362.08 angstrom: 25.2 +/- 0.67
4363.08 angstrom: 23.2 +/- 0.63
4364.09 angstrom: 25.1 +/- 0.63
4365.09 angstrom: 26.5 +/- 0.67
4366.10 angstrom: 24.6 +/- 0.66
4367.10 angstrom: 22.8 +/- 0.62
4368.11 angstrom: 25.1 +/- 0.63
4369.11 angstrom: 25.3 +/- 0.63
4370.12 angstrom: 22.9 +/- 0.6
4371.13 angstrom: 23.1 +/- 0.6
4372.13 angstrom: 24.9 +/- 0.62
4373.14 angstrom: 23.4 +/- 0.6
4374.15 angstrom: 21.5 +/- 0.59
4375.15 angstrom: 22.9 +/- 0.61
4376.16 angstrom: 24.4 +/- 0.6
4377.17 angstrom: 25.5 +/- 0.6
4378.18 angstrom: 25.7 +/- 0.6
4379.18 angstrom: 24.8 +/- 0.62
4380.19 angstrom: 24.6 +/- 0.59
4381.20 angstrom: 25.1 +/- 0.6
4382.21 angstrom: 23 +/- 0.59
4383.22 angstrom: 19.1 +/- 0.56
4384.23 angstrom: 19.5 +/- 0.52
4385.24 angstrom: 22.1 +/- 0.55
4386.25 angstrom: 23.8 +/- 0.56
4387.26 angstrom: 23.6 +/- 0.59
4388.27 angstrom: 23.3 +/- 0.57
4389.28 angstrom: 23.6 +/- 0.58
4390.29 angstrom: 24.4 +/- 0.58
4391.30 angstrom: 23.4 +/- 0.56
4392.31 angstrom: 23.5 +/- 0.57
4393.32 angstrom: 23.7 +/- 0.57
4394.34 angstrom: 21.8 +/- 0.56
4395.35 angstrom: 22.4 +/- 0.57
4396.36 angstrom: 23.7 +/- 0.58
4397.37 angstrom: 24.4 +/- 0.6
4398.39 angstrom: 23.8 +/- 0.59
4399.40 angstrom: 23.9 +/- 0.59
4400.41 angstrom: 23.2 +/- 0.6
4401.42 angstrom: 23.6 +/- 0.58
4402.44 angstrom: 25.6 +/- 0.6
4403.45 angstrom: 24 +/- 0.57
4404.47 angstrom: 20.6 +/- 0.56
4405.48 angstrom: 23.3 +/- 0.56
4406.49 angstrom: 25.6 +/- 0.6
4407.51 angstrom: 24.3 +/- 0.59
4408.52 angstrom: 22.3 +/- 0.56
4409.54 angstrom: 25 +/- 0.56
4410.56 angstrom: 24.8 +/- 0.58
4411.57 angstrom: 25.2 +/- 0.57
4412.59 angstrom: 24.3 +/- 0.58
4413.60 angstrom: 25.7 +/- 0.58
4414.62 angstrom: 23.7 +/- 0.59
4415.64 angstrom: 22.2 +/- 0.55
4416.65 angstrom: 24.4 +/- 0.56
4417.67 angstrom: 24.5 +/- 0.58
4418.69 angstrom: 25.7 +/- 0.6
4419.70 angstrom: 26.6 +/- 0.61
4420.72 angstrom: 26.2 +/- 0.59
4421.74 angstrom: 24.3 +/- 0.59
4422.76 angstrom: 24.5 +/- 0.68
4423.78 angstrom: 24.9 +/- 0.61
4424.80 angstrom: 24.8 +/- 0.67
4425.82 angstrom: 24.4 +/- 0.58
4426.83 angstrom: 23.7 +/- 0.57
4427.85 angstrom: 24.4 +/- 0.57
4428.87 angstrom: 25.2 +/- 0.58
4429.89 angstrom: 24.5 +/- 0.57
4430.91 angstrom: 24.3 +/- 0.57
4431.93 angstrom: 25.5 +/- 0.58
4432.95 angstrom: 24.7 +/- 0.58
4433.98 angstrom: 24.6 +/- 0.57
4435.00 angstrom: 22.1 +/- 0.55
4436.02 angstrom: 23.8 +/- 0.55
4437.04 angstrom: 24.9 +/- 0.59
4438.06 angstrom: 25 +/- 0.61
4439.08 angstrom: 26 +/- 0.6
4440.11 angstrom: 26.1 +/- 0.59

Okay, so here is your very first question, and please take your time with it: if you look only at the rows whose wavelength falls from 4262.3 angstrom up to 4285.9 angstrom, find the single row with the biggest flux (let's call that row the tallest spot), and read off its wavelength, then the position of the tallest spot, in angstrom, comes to 4265.73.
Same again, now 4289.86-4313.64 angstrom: 4294.31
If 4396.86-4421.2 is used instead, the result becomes 4419.70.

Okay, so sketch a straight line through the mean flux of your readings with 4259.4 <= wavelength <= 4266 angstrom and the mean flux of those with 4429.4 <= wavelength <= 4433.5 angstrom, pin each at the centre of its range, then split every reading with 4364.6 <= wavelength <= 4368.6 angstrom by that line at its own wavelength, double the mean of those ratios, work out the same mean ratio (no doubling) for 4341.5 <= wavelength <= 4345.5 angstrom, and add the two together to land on 2.84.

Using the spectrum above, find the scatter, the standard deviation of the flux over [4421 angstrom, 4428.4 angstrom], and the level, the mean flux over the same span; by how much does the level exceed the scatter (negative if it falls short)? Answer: 24.1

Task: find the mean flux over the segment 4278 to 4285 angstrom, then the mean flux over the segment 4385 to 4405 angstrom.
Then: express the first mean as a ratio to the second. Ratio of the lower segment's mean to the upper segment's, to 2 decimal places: 0.98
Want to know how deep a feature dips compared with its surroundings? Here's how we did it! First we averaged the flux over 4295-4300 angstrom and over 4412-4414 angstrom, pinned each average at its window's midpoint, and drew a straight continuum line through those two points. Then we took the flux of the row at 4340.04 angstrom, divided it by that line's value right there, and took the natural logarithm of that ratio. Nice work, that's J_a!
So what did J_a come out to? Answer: -0.59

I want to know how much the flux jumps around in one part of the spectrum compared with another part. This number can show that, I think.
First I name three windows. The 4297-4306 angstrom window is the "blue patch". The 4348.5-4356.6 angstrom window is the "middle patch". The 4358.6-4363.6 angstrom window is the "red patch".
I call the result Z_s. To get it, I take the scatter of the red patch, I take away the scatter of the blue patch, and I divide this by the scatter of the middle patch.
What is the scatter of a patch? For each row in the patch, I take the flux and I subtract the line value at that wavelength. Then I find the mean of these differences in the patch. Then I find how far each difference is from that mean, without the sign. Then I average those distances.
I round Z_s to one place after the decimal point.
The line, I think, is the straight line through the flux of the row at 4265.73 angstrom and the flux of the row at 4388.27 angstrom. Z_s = -0.4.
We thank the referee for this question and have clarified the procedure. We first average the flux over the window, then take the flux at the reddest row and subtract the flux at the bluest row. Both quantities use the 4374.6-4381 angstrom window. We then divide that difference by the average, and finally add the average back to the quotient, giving 25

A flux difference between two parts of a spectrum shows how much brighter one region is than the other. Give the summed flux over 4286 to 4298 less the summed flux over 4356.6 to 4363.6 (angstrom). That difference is 97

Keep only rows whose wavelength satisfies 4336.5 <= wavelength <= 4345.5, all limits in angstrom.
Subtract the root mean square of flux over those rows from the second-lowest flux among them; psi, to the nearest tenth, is -4.4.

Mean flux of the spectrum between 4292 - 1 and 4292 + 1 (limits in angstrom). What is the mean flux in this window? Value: 22.8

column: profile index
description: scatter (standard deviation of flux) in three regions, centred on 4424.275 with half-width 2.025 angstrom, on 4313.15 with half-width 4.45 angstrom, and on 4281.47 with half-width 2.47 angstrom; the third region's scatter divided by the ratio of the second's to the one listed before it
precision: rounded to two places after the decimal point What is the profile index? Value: 0.04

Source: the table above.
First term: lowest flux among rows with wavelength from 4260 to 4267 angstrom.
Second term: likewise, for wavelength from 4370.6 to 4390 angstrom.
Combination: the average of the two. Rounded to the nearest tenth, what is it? 20.8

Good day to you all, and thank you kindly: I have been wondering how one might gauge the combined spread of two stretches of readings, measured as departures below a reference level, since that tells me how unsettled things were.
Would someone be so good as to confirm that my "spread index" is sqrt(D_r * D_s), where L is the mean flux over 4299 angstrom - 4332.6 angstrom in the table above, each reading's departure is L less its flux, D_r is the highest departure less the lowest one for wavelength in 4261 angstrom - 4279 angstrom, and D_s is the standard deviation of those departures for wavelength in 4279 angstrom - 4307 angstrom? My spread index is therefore 3.7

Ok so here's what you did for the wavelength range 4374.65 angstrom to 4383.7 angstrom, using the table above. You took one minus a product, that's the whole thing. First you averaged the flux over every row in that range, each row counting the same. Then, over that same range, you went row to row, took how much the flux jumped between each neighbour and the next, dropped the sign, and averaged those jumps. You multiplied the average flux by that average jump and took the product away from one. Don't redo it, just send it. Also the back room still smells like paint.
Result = -30.1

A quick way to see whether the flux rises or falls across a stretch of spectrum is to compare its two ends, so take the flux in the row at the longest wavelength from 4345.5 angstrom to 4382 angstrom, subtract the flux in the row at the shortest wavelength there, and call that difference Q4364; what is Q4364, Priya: -1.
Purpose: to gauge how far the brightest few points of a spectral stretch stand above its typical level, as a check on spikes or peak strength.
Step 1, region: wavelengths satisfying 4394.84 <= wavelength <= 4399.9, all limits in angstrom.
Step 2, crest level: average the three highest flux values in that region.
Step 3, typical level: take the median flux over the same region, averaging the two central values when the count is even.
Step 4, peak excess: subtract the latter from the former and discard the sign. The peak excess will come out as 0.2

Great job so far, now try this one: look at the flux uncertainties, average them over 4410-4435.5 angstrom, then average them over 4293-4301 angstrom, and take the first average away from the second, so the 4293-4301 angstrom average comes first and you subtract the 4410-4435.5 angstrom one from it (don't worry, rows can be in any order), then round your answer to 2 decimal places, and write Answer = -0.01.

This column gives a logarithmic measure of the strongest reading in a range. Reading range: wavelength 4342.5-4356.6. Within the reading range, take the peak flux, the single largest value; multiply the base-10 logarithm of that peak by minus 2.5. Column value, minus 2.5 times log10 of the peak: -3.53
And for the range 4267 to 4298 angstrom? -3.51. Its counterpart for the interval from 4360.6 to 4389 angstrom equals -3.56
